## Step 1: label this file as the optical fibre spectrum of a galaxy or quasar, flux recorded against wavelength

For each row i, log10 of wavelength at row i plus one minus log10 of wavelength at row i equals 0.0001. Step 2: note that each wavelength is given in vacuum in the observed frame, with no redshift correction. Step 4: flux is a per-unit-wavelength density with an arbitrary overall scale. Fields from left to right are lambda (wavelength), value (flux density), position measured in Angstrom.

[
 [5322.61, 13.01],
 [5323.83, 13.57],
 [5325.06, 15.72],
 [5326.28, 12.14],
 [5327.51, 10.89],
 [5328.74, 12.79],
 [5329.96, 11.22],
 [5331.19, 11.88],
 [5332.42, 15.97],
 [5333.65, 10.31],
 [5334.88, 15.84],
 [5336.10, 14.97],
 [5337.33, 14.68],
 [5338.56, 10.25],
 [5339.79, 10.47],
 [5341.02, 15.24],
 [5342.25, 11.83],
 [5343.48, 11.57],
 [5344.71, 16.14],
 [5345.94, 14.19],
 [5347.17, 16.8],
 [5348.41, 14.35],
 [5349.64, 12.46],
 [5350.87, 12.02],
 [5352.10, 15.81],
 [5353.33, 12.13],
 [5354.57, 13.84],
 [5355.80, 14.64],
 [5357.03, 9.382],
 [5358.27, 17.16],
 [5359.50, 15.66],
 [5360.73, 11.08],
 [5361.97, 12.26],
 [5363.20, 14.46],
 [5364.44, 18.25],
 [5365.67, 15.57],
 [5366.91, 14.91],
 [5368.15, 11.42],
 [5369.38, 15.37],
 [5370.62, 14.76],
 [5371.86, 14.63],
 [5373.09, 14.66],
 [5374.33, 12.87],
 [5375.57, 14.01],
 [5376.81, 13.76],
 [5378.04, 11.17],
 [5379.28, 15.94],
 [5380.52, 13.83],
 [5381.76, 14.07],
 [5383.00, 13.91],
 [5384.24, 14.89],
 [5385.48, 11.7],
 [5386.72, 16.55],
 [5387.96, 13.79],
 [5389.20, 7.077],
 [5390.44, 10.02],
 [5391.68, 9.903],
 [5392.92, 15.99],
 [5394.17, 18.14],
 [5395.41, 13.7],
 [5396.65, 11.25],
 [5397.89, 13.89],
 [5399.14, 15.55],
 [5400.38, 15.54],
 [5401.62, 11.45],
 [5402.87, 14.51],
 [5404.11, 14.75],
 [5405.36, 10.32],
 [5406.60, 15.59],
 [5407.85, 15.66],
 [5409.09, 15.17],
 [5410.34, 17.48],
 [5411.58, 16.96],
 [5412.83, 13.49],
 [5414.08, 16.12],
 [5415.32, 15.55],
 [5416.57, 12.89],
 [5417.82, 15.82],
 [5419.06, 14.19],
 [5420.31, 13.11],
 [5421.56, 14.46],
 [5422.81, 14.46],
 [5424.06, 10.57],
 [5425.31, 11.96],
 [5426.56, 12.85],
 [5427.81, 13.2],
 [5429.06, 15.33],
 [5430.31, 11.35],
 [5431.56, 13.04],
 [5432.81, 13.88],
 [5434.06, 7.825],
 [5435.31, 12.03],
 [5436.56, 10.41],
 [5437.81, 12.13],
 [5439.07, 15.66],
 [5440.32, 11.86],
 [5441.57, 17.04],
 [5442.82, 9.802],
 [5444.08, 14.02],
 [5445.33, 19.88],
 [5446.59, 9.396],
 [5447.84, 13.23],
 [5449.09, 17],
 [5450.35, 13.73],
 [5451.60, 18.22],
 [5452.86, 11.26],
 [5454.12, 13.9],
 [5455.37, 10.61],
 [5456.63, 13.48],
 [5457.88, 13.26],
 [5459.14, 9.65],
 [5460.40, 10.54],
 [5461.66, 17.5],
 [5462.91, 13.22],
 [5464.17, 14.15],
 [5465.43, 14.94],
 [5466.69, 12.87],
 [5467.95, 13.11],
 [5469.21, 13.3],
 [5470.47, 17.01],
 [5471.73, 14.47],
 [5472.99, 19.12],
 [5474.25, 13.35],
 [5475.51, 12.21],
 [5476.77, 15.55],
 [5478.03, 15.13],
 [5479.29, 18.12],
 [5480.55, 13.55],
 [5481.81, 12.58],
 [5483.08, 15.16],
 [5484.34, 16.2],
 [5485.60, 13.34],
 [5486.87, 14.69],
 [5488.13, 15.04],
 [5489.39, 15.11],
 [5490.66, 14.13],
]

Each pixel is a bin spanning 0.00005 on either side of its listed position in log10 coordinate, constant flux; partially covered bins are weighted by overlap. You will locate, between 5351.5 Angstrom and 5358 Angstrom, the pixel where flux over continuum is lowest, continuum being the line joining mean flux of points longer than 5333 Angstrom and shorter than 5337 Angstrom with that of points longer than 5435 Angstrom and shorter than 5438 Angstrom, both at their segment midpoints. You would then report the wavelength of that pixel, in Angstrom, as 5357.03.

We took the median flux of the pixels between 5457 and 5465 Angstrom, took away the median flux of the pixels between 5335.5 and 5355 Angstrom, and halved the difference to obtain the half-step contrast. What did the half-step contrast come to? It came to -0.39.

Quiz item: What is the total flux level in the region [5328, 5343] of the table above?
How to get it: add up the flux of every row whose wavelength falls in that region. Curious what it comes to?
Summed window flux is 155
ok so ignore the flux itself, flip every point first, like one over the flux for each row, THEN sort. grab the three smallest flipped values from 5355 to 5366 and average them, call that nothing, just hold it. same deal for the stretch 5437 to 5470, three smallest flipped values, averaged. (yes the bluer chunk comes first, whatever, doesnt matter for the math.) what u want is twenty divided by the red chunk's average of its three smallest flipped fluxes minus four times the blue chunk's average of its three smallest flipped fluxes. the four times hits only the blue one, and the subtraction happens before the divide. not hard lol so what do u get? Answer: -110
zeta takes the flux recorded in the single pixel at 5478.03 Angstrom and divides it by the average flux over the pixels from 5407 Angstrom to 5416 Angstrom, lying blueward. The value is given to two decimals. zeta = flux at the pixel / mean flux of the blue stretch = 0.96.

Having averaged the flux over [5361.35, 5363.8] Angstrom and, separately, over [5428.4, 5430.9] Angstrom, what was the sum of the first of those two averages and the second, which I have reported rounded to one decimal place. 26.7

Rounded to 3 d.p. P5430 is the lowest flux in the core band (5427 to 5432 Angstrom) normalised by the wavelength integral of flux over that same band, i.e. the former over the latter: 0.172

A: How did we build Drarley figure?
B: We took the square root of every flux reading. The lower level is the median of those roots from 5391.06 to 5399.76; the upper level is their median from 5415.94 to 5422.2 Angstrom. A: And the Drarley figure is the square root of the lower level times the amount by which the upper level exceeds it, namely 0.39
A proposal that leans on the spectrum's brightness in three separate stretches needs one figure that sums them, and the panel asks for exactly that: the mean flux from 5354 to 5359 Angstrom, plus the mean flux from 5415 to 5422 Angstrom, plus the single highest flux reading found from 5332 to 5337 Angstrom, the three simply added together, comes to 44.1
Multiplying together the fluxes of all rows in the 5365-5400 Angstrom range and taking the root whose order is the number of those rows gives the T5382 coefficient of 13.5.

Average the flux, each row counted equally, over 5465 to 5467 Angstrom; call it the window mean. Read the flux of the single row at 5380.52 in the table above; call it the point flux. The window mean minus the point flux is 0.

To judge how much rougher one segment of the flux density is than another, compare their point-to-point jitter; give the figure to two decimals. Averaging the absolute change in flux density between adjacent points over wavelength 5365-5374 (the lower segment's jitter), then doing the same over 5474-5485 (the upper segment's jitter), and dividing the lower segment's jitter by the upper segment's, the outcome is 0.69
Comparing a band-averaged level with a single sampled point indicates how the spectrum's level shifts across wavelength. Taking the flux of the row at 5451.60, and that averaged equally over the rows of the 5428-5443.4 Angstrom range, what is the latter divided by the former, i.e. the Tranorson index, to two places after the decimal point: 0.69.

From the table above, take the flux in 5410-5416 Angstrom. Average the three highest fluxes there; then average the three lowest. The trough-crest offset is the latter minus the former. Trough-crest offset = -1.8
